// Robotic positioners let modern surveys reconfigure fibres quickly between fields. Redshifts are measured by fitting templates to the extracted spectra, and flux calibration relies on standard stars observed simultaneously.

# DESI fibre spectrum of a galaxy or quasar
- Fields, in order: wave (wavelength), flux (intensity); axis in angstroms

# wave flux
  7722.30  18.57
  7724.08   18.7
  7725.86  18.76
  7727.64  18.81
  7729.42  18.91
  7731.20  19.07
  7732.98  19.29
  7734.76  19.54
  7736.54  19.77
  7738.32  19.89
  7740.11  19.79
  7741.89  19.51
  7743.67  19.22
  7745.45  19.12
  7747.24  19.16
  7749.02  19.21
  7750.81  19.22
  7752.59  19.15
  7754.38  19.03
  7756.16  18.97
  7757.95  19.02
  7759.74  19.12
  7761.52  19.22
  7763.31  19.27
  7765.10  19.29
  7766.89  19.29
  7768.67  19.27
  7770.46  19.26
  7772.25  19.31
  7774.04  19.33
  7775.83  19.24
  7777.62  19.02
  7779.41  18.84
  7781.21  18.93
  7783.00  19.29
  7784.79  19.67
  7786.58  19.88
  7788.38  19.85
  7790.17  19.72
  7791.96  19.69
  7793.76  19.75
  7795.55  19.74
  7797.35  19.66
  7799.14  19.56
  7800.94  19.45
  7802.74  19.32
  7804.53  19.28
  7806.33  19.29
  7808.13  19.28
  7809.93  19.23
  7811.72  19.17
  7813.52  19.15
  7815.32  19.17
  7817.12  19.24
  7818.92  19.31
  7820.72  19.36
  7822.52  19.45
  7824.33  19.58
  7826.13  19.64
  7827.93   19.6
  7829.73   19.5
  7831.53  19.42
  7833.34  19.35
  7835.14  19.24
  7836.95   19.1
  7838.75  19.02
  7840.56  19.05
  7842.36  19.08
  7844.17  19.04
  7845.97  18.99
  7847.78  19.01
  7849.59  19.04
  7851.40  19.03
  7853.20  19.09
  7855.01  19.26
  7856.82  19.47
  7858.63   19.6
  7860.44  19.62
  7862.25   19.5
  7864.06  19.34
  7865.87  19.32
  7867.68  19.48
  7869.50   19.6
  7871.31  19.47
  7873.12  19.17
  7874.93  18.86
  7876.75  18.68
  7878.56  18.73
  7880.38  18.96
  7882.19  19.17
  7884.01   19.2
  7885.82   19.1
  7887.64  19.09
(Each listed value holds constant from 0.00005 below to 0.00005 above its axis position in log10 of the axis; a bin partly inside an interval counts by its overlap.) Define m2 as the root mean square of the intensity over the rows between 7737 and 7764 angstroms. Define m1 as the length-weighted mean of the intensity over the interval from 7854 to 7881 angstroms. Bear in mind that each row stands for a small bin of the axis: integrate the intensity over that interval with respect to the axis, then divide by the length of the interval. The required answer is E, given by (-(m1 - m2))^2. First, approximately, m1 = 19.3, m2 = 19.3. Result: 0.000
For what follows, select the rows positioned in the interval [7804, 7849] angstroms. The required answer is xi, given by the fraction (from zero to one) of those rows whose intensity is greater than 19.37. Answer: 0.240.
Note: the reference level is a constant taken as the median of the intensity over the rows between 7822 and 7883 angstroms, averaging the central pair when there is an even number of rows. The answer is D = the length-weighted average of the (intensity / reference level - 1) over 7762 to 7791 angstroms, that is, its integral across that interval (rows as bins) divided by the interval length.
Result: 0.005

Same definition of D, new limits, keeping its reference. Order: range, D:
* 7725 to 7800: 0.004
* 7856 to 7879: 0.003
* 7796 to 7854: 0.001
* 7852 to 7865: 0.008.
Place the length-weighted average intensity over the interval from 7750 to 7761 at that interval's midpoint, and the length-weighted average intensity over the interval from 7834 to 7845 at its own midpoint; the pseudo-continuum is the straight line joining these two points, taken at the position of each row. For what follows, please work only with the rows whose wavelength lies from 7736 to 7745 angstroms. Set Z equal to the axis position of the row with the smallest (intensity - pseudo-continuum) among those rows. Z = 7743.67 angstroms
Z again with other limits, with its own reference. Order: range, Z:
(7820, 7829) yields 7820.72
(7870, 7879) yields 7876.75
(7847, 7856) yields 7847.78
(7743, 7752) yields 7745.45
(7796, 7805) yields 7804.53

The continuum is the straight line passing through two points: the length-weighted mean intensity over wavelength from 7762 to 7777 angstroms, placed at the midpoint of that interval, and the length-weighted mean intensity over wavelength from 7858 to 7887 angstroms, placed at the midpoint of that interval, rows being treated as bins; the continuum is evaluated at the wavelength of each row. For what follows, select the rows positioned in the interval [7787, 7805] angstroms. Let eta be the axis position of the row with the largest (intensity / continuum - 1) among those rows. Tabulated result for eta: 7788.38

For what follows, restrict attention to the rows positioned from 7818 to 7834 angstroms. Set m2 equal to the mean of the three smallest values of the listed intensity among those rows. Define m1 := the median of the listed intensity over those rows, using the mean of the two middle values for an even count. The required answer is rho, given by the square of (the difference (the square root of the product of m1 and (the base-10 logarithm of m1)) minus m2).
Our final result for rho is 205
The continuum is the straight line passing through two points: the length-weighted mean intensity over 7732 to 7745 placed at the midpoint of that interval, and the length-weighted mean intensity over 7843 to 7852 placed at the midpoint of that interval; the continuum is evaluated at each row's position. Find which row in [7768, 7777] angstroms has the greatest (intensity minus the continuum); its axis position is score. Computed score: 7774.04 angstroms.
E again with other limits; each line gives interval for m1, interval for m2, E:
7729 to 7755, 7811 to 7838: 0.000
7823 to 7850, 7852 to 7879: 0.001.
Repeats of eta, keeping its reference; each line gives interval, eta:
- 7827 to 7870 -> 7860.44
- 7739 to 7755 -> 7740.11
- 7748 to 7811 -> 7786.58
